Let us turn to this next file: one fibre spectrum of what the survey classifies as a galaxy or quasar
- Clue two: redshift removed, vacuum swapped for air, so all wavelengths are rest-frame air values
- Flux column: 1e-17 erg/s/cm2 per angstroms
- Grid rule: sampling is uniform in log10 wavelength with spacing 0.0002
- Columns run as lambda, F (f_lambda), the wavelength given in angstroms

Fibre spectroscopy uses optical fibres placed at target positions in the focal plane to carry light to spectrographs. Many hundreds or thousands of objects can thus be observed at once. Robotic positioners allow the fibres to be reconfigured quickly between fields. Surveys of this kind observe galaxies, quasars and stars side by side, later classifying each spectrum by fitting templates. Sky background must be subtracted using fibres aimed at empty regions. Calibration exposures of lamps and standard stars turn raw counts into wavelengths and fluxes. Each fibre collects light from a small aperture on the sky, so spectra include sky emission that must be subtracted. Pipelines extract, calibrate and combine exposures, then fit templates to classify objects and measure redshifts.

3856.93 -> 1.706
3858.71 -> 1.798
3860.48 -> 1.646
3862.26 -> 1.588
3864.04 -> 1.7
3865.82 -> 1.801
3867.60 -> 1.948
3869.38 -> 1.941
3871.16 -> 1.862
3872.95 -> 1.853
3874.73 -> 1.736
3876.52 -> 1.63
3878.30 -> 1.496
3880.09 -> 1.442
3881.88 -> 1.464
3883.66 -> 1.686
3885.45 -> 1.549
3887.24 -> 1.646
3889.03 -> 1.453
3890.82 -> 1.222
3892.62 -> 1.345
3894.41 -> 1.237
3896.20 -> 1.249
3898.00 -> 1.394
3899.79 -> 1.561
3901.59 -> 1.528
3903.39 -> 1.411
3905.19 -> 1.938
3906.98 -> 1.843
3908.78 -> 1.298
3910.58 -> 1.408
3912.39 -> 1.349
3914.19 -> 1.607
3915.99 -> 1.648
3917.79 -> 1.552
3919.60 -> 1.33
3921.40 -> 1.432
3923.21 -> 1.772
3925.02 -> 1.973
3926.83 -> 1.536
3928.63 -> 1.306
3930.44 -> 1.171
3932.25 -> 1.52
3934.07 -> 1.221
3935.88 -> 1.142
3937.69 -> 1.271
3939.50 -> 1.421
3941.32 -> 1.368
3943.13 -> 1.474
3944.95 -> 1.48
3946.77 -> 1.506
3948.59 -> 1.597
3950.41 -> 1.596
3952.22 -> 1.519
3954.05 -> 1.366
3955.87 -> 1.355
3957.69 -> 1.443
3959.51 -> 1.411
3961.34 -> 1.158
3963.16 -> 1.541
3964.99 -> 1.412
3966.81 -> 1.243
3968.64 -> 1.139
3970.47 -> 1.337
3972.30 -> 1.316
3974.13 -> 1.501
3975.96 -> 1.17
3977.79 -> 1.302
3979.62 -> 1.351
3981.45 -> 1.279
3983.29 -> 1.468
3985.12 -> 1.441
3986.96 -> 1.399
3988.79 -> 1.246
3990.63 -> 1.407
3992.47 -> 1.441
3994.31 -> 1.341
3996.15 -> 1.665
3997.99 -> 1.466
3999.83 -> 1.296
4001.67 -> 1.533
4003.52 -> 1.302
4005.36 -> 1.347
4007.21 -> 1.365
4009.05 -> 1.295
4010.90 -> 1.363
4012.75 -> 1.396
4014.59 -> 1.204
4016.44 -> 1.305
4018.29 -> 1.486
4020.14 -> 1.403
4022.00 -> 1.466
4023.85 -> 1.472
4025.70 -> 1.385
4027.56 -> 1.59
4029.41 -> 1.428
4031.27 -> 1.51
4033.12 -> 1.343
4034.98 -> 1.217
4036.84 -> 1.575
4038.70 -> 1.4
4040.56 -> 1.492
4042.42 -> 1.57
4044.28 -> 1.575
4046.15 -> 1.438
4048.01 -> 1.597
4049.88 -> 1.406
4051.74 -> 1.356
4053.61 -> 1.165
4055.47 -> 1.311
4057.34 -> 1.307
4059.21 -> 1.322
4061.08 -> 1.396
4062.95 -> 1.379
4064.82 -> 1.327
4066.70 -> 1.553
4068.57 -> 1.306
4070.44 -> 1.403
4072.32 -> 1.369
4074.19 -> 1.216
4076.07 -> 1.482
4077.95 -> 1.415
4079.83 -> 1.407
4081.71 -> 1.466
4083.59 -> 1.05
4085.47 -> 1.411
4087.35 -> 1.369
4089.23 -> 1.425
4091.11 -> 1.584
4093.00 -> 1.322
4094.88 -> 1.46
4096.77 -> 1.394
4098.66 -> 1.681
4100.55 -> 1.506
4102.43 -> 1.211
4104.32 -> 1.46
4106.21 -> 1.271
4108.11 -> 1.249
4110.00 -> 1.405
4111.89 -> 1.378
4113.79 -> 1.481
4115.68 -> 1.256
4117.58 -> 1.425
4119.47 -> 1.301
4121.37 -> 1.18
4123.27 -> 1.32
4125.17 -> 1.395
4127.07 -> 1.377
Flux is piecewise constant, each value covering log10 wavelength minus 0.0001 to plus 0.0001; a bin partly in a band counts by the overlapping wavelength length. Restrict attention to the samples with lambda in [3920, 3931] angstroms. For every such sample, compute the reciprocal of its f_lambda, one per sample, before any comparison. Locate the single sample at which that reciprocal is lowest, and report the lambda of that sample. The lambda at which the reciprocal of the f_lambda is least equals 3925.02 angstroms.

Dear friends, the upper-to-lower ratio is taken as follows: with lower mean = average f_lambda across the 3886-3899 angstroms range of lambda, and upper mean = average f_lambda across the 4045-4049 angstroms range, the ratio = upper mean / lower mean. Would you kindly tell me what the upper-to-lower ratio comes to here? 1.11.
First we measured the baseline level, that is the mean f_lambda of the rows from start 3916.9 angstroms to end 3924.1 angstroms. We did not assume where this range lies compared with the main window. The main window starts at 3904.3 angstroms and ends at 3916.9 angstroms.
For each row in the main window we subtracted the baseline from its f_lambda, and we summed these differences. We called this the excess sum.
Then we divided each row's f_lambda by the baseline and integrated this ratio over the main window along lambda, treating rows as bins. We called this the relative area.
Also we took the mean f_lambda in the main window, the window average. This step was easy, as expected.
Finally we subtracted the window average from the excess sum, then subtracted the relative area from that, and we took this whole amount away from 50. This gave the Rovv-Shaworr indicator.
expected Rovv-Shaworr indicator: 64.3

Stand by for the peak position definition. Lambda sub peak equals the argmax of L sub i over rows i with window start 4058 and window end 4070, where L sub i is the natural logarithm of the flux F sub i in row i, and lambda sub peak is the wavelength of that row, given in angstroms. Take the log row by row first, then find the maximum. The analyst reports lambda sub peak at 4066.70 angstroms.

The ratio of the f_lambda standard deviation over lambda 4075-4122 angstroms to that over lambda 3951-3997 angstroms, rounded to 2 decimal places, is 1.07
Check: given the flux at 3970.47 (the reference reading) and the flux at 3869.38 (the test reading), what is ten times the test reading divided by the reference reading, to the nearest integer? 15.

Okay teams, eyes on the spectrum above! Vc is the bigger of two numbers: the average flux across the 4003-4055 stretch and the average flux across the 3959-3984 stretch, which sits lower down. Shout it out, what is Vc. 1.41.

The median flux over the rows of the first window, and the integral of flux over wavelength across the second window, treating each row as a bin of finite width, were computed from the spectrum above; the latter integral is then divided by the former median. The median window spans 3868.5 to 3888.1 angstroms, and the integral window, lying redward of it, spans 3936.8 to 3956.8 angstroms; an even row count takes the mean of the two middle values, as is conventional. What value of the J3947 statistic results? 17.6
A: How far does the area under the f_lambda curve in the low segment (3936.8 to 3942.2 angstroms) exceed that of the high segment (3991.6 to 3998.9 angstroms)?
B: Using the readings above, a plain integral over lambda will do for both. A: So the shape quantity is -3.5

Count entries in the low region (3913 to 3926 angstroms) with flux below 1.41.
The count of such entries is 1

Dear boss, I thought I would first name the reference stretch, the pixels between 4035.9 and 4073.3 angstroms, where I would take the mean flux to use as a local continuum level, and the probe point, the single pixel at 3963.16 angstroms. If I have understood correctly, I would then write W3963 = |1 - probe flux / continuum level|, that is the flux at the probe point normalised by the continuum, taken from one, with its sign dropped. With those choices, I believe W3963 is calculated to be 0.09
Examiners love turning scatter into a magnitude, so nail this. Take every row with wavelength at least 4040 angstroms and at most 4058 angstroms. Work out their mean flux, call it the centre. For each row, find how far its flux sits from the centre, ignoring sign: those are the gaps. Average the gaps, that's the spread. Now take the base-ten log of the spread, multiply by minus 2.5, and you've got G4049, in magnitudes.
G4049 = 2.37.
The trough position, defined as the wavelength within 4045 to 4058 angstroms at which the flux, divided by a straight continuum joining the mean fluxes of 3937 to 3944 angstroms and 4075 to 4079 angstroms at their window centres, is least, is 4053.61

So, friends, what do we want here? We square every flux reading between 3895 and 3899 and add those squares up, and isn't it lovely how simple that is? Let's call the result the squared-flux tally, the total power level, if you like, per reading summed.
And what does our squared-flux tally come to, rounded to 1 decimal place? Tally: 3.5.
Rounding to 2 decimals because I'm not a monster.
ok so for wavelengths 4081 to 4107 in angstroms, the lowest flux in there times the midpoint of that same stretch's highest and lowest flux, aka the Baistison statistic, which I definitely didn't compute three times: 1.43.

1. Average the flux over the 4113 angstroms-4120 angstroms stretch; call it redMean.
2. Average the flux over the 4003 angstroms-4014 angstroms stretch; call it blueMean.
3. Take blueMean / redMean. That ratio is 0.98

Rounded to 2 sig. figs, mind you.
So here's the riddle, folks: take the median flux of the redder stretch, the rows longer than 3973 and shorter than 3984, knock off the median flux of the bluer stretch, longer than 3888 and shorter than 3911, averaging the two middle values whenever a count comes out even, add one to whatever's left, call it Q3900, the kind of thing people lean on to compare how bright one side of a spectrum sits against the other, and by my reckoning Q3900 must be 0.92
